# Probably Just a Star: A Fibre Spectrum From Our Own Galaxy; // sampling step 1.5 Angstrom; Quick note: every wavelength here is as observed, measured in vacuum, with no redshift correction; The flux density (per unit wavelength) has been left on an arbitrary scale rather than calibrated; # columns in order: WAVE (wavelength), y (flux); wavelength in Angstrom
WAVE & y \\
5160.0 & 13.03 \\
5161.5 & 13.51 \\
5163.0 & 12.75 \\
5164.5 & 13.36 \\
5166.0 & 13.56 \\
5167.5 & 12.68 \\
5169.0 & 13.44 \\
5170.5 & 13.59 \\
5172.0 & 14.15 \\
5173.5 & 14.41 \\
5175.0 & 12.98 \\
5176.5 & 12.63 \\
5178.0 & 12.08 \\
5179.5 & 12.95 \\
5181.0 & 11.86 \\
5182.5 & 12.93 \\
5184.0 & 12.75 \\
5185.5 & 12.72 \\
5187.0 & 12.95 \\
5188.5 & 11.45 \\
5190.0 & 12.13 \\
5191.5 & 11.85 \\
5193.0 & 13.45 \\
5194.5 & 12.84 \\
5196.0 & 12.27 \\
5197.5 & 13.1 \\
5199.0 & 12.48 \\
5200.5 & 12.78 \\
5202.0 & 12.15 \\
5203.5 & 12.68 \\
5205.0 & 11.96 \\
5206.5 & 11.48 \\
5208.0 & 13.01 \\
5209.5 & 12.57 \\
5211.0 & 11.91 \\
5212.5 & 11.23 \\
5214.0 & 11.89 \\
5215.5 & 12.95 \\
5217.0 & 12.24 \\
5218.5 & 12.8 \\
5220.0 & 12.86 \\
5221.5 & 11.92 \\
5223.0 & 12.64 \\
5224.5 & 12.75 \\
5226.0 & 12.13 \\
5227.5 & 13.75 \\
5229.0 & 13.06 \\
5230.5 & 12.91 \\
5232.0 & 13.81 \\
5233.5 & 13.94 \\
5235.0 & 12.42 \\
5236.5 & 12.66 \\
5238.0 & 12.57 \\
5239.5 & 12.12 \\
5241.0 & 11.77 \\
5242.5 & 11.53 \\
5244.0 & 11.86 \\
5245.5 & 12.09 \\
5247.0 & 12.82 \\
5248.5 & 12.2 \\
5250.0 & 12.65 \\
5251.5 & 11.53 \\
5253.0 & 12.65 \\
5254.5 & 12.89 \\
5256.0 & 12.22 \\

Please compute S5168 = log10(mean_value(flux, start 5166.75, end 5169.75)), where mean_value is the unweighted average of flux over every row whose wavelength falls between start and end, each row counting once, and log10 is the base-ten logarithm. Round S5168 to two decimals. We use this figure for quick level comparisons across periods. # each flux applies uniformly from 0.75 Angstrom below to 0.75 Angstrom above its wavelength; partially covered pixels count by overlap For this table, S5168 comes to 1.12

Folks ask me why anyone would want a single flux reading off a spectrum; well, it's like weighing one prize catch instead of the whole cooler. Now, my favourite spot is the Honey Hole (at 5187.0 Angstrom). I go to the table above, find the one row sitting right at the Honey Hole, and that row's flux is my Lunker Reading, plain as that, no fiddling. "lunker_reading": 12.95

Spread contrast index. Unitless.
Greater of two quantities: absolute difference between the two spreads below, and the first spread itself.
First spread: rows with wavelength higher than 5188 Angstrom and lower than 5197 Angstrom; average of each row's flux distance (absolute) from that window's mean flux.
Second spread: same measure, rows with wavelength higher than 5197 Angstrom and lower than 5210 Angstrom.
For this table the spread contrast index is 0.54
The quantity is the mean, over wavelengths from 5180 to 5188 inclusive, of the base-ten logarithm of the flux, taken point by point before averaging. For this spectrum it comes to 1.10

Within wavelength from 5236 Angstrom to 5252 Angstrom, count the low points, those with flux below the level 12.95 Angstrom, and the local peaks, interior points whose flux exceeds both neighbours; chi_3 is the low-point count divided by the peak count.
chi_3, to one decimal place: 5.5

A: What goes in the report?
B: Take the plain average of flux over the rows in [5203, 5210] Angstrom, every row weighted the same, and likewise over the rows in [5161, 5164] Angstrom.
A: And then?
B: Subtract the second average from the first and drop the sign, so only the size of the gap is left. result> 0.8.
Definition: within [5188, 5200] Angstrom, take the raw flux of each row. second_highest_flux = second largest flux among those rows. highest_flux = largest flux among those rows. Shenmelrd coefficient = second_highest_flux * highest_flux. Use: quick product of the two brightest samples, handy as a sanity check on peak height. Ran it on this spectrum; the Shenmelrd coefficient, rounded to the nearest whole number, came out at 176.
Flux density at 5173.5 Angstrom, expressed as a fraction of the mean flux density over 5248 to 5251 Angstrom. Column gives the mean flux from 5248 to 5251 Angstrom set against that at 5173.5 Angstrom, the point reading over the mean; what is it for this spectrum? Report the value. 1.16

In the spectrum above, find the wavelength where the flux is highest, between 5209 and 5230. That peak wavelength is 5227.5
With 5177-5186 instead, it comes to 5179.5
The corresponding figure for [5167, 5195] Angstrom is 5173.5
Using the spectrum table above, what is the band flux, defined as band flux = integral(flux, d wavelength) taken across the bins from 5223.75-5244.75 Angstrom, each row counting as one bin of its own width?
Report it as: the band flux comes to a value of 266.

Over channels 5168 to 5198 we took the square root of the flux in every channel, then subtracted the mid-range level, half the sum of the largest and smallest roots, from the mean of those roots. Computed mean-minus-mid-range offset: -0.010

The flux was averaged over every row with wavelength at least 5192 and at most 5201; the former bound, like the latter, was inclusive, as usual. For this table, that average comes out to 12.8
